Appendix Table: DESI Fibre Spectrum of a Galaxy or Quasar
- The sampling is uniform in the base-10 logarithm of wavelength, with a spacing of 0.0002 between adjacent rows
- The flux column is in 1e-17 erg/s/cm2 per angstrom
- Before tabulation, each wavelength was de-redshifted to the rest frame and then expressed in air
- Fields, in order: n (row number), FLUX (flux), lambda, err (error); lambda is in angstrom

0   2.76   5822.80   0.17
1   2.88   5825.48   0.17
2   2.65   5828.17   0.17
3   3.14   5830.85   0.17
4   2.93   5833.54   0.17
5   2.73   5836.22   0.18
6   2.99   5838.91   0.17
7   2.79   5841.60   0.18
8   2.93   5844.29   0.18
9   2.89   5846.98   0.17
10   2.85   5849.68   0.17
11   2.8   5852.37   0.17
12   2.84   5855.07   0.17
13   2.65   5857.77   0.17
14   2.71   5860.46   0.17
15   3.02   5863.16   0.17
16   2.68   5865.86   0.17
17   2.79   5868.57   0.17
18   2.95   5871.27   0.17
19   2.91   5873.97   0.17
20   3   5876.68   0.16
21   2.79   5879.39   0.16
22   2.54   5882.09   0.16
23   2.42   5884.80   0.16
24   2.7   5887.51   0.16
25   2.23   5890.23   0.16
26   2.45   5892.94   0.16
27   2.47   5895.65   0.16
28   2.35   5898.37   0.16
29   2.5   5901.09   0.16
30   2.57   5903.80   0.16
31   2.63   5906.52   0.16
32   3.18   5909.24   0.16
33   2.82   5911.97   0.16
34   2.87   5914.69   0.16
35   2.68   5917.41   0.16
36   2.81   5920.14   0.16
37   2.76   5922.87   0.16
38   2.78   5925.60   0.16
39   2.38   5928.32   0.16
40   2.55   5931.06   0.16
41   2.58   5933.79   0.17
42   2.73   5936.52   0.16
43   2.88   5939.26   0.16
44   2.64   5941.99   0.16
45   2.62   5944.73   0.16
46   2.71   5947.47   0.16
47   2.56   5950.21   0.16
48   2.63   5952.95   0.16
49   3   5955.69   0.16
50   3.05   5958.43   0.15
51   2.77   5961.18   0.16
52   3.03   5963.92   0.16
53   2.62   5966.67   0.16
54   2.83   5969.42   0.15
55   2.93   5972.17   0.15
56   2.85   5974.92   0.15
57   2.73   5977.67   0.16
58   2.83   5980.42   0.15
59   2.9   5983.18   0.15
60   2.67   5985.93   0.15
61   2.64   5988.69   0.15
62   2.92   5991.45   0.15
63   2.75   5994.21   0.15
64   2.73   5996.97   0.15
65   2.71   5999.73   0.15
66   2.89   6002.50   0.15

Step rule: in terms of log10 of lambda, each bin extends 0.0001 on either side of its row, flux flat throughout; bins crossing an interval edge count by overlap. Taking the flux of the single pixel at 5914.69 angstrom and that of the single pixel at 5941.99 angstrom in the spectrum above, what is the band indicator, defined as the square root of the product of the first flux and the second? 2.75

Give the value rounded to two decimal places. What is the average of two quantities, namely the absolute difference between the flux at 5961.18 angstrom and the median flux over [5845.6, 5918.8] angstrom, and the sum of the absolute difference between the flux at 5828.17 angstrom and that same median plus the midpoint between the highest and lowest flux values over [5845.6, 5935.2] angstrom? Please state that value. 1.41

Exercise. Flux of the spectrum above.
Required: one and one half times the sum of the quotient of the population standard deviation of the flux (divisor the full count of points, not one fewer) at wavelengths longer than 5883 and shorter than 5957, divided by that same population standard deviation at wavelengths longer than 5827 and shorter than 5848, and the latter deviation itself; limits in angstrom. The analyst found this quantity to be 2.3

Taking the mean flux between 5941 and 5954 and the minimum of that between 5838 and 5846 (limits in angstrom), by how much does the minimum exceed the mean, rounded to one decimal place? 0.2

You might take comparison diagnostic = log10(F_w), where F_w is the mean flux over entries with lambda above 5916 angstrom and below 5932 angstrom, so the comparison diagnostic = 0.425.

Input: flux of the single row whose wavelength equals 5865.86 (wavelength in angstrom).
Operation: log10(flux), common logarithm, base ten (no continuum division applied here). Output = 0.43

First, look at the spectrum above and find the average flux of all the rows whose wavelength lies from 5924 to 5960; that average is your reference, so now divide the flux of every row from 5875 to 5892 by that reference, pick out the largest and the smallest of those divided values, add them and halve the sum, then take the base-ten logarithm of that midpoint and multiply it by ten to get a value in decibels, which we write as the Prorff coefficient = -0.1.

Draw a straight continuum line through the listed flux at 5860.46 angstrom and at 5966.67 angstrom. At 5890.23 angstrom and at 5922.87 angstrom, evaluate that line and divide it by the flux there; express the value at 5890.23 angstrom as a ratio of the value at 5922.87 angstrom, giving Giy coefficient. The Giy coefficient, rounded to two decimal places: 1.25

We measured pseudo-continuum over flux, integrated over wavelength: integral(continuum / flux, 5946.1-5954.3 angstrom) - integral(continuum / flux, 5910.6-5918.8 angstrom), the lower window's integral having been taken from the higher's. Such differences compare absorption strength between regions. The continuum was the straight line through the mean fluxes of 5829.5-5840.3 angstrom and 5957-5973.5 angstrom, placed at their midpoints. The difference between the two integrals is 0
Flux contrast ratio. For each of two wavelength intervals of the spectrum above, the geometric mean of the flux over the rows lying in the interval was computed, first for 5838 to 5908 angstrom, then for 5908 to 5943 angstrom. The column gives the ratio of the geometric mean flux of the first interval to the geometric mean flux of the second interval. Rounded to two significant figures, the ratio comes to 0.99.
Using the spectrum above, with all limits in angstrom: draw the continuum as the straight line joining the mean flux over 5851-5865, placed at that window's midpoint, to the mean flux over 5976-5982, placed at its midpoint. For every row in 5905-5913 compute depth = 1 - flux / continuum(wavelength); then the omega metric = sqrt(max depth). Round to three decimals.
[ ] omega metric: 0.243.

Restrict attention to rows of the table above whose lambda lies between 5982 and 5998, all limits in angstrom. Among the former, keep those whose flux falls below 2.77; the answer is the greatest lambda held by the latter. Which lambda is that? 5996.97 angstrom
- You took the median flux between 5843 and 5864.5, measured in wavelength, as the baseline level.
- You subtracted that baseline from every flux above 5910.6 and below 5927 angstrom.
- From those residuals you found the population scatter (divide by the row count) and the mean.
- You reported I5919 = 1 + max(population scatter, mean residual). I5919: 1.06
